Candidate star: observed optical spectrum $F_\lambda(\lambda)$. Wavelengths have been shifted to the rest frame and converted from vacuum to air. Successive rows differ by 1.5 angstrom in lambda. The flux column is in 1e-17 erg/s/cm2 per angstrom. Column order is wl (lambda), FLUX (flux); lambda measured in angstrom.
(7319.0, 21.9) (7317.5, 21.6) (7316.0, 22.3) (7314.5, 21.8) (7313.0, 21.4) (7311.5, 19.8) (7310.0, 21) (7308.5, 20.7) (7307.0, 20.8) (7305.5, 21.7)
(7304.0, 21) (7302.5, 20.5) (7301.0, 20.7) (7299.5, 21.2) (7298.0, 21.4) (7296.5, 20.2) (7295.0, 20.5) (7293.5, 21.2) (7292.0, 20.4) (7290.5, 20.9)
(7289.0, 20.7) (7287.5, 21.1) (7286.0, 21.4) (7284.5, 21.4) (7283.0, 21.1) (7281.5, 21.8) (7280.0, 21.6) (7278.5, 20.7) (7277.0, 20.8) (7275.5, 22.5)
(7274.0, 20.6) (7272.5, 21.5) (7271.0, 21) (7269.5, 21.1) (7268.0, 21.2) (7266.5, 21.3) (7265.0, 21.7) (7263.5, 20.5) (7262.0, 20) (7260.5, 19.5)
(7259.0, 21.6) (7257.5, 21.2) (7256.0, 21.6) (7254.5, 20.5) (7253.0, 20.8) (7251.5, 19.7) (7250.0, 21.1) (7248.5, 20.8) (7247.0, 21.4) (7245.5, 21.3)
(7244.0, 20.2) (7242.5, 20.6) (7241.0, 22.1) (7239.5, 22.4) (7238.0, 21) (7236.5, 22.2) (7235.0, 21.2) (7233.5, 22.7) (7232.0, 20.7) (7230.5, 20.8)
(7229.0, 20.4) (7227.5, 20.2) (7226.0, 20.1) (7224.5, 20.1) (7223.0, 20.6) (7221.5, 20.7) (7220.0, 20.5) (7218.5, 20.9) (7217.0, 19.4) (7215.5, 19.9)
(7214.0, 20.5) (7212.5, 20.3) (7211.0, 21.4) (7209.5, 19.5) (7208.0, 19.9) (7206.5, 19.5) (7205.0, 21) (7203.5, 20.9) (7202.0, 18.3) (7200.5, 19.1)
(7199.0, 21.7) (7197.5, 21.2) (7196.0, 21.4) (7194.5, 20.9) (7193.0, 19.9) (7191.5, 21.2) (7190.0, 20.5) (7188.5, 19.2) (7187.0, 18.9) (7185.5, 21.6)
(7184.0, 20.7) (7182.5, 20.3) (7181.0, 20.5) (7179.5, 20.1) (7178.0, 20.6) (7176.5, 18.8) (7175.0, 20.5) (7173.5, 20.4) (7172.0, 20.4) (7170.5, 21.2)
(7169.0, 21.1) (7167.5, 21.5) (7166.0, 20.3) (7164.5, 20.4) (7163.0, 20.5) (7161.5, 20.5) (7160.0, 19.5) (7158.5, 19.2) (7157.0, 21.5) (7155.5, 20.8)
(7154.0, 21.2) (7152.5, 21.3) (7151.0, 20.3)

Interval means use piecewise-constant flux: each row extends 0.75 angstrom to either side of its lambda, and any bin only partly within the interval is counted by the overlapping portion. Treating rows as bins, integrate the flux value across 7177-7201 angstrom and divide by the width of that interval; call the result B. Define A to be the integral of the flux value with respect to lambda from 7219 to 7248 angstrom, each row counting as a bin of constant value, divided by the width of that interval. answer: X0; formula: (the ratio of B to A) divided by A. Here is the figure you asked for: 0.0464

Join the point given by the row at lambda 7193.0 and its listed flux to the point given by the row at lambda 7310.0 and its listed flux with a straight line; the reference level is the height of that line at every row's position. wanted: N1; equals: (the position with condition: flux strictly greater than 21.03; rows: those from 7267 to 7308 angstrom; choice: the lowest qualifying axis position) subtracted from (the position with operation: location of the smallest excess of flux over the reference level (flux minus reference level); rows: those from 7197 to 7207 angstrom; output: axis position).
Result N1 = -66.0 angstrom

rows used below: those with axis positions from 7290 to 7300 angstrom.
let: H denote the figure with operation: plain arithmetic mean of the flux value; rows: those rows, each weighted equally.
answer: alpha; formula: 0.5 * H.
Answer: 10.41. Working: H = 20.8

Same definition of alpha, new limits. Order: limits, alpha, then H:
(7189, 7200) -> 10.49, 21.0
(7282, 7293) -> 10.50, 21.0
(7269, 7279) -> 10.59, 21.2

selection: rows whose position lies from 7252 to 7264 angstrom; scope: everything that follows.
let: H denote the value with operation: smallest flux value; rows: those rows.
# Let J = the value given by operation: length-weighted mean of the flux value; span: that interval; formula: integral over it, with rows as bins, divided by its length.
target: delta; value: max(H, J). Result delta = 20.7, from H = 19.5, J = 20.7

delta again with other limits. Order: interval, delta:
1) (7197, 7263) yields 20.7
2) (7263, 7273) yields 21.2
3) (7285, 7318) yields 21.0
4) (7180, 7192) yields 20.3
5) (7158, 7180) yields 20.3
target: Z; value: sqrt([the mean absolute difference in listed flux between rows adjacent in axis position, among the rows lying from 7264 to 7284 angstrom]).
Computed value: 0.80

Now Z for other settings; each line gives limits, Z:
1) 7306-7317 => 0.83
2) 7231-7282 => 0.91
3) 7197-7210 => 1.05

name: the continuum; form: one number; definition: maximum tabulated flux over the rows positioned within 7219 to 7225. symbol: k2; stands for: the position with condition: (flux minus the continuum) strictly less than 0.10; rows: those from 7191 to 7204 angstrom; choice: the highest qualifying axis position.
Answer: 7202.0 angstrom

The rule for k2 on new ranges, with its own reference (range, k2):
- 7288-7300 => 7296.5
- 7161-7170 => 7166.0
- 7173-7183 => 7182.5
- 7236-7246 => 7244.0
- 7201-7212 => 7209.5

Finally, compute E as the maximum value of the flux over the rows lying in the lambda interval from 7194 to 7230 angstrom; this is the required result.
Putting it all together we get 21.7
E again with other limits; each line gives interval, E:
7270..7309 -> 22.5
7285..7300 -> 21.4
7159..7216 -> 21.7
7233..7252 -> 22.7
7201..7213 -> 21.4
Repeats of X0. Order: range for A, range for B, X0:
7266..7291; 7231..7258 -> 0.0471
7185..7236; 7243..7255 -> 0.0496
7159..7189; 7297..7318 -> 0.0510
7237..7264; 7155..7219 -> 0.0465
